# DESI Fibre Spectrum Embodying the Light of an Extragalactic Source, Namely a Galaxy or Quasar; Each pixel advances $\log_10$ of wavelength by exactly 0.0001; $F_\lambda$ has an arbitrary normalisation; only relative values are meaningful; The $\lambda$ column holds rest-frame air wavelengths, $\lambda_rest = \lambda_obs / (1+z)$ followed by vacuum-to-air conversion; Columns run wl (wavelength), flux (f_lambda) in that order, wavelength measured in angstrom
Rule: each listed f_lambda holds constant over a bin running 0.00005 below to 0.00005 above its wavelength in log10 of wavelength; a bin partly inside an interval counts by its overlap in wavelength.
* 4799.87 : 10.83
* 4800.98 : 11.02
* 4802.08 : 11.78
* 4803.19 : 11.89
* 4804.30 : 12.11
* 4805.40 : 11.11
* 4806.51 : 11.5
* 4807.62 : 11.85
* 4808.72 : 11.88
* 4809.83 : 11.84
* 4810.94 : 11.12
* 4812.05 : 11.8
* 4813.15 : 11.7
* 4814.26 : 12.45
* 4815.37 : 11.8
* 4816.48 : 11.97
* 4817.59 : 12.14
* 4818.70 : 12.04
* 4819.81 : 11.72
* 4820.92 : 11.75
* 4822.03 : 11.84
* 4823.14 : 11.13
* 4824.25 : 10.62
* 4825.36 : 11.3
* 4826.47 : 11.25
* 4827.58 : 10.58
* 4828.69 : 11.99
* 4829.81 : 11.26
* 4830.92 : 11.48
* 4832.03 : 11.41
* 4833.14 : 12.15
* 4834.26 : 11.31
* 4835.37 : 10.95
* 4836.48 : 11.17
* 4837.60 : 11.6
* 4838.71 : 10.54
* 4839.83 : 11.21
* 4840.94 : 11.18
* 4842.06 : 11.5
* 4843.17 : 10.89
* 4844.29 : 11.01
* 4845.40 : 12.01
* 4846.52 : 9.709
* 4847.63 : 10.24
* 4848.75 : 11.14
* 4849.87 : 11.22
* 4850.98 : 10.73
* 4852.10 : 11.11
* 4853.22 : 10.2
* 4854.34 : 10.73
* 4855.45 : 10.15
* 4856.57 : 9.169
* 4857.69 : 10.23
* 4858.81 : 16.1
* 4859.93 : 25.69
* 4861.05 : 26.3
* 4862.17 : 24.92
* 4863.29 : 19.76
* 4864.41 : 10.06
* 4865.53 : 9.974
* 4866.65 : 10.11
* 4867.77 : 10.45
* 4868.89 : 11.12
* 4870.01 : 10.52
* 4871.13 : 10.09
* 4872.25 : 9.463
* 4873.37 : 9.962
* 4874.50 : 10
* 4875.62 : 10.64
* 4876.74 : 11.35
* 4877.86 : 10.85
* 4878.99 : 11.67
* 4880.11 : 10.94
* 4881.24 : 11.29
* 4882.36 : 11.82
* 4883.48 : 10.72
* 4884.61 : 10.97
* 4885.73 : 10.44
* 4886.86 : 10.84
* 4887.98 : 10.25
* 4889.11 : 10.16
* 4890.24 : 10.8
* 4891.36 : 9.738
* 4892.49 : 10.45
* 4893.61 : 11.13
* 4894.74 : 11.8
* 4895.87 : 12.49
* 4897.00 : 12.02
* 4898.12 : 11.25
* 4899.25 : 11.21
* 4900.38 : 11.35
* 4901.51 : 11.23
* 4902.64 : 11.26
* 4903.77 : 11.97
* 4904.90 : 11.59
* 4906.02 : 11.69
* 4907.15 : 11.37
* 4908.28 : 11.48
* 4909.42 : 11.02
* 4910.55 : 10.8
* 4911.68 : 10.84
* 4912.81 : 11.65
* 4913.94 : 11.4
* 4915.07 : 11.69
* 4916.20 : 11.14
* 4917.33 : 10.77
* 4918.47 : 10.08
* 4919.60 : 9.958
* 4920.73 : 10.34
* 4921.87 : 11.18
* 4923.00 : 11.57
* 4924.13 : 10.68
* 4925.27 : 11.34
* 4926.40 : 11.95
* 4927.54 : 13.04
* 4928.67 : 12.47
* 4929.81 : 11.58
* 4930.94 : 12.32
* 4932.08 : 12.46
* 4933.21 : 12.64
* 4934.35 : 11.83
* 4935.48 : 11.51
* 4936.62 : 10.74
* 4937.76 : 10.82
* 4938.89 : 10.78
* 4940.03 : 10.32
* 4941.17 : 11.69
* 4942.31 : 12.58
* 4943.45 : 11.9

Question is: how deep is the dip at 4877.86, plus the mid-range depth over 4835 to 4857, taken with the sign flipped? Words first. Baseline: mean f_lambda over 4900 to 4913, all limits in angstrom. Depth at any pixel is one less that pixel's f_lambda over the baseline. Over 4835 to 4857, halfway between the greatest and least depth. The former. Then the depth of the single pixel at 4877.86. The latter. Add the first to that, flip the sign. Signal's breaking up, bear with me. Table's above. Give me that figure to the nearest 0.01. -0.11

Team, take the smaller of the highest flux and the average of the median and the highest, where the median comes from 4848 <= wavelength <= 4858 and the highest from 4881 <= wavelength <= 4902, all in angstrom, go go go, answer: 11.6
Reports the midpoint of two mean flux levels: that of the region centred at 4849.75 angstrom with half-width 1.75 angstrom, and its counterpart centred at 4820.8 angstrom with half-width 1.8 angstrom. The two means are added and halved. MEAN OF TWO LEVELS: 11.4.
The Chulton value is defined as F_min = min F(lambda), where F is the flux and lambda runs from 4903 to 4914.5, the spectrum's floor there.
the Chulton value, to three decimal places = 10.800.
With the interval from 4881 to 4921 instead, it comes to 9.738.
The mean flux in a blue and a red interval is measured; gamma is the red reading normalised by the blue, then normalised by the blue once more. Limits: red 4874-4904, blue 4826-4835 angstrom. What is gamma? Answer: 0.085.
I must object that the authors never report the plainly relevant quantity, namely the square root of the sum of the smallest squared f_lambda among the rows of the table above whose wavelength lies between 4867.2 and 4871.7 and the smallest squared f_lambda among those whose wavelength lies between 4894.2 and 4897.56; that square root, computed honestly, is 15.5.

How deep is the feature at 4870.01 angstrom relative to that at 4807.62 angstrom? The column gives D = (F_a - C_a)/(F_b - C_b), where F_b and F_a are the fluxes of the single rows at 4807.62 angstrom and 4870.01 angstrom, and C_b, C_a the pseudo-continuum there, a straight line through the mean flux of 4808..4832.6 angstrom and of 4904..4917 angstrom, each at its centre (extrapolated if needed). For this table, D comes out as -4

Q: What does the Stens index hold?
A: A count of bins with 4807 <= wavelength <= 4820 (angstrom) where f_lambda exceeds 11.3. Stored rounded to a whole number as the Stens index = 11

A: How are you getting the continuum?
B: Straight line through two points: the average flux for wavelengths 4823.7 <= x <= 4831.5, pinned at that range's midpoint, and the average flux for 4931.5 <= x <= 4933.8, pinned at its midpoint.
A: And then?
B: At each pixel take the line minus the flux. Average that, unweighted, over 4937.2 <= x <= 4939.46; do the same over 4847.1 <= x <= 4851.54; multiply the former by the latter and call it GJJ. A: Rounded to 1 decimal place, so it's 1.2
